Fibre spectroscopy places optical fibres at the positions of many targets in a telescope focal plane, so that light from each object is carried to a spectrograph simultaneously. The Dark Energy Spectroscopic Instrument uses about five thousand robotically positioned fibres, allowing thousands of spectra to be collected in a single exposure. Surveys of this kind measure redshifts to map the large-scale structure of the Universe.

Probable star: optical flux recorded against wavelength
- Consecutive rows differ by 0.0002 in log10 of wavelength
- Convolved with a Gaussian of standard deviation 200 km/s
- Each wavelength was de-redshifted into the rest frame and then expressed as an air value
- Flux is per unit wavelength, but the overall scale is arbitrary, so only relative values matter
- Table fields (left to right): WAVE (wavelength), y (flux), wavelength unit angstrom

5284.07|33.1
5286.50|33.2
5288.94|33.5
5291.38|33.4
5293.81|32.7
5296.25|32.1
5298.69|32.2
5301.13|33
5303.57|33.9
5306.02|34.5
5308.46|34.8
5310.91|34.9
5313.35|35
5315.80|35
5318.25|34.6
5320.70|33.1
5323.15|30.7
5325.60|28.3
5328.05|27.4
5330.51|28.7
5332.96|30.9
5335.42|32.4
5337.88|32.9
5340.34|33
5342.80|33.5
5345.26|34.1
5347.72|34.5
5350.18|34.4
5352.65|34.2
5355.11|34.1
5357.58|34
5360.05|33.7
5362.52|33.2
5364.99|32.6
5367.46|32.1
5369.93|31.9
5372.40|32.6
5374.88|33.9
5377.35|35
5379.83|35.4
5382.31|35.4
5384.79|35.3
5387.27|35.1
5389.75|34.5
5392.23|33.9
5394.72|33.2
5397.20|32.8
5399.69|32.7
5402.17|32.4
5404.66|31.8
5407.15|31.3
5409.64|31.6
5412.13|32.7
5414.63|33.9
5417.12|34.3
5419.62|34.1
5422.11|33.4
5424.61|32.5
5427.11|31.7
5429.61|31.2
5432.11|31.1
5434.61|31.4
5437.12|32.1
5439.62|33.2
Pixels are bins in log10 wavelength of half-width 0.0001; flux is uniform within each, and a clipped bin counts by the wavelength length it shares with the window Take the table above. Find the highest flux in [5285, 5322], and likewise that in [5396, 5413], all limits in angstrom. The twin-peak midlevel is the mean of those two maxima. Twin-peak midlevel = 33.9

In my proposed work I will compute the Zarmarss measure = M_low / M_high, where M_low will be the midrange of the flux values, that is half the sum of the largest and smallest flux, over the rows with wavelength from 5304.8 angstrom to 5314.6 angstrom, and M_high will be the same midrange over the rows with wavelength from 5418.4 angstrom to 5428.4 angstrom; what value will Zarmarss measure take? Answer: 1.056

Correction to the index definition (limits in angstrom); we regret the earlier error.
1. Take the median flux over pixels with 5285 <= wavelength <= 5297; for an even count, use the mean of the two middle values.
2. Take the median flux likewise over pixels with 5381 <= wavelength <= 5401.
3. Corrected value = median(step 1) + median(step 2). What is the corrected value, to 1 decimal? 67.4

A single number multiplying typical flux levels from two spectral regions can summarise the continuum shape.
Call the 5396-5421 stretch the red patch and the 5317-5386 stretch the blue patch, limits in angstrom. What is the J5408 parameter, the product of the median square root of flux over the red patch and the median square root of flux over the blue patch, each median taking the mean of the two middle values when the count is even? 33.0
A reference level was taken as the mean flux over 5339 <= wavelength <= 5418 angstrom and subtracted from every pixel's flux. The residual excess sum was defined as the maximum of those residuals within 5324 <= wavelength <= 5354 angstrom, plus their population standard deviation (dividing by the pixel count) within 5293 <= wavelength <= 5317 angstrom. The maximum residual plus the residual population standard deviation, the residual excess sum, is 2.1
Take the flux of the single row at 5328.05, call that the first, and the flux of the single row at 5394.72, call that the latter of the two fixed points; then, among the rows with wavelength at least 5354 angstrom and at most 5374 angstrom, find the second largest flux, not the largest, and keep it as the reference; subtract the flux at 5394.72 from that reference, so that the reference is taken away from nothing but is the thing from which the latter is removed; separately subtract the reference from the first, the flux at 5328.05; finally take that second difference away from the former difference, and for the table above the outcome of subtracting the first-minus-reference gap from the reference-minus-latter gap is 7.4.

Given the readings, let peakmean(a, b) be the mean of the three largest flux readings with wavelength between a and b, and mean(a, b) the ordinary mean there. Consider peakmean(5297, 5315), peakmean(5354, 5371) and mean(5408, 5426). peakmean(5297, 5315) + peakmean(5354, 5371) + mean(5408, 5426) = 102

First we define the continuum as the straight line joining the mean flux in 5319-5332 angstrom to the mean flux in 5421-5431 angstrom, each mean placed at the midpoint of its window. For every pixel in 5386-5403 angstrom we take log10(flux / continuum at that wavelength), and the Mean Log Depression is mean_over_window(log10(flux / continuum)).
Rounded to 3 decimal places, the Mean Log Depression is 0.028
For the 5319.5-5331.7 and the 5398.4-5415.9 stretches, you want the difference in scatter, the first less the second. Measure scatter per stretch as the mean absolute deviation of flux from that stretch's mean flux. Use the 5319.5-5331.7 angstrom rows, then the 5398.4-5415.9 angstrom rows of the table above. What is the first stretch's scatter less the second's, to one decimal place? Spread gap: 1.1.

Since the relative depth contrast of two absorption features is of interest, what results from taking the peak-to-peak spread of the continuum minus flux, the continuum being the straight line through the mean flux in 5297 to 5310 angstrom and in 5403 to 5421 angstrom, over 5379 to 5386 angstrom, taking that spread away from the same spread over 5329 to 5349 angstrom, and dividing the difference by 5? 1.2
